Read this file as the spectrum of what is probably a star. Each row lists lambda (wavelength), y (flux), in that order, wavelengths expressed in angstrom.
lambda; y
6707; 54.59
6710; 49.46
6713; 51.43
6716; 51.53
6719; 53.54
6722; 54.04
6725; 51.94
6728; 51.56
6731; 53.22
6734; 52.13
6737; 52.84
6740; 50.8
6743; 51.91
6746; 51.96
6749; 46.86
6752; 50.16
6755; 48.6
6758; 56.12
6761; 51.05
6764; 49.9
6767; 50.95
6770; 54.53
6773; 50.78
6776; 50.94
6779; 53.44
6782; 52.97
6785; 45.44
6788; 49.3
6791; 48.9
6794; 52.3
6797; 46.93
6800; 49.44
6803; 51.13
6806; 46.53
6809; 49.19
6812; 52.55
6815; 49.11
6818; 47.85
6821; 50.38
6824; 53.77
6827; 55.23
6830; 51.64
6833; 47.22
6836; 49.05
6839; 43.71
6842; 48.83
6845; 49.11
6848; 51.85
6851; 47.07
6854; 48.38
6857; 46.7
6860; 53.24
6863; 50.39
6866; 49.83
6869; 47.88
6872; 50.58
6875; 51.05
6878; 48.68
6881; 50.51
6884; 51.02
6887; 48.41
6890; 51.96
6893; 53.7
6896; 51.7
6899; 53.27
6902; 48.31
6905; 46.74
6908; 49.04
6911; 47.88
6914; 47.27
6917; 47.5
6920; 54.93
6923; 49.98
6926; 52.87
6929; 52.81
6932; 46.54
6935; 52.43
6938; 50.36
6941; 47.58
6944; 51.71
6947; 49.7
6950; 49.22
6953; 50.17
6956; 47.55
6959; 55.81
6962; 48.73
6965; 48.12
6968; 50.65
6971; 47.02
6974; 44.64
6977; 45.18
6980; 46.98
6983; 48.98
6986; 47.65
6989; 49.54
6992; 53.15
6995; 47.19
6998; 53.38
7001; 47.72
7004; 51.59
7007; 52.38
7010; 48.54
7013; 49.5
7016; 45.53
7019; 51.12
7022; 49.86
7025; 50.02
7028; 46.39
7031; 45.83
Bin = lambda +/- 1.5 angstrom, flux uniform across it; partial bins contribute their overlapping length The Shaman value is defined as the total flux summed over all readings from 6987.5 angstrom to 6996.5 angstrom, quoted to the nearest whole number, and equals 150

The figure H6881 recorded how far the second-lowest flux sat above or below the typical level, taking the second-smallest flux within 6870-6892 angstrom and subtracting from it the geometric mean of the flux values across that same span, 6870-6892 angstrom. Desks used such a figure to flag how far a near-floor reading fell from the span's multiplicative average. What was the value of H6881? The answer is -1.6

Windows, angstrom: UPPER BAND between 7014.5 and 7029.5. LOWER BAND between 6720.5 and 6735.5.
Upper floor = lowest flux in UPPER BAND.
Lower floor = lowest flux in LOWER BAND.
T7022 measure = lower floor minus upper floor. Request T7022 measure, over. 6.0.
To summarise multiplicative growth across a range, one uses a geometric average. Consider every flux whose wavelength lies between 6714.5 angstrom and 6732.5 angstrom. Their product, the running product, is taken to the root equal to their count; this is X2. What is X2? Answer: 52.6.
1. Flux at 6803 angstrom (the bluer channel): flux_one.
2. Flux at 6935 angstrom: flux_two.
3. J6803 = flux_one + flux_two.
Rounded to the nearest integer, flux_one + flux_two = 104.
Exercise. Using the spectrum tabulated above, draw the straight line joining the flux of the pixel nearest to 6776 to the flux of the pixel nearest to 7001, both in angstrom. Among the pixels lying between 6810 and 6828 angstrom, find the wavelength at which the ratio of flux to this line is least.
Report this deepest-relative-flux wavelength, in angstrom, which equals 6818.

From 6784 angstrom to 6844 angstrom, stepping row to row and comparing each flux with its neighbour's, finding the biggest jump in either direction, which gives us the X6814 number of 5.4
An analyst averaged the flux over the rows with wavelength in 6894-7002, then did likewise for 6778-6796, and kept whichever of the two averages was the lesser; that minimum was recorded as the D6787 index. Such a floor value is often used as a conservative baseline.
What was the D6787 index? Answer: 49.5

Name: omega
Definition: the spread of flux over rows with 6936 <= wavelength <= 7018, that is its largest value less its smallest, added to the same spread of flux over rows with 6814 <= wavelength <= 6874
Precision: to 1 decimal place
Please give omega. 22.7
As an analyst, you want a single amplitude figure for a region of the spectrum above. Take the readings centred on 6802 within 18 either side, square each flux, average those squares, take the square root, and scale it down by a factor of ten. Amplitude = 4.91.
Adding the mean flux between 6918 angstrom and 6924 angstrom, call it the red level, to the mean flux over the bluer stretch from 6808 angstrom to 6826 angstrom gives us 103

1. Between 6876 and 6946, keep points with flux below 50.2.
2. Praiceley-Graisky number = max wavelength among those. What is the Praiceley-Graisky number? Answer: 6941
